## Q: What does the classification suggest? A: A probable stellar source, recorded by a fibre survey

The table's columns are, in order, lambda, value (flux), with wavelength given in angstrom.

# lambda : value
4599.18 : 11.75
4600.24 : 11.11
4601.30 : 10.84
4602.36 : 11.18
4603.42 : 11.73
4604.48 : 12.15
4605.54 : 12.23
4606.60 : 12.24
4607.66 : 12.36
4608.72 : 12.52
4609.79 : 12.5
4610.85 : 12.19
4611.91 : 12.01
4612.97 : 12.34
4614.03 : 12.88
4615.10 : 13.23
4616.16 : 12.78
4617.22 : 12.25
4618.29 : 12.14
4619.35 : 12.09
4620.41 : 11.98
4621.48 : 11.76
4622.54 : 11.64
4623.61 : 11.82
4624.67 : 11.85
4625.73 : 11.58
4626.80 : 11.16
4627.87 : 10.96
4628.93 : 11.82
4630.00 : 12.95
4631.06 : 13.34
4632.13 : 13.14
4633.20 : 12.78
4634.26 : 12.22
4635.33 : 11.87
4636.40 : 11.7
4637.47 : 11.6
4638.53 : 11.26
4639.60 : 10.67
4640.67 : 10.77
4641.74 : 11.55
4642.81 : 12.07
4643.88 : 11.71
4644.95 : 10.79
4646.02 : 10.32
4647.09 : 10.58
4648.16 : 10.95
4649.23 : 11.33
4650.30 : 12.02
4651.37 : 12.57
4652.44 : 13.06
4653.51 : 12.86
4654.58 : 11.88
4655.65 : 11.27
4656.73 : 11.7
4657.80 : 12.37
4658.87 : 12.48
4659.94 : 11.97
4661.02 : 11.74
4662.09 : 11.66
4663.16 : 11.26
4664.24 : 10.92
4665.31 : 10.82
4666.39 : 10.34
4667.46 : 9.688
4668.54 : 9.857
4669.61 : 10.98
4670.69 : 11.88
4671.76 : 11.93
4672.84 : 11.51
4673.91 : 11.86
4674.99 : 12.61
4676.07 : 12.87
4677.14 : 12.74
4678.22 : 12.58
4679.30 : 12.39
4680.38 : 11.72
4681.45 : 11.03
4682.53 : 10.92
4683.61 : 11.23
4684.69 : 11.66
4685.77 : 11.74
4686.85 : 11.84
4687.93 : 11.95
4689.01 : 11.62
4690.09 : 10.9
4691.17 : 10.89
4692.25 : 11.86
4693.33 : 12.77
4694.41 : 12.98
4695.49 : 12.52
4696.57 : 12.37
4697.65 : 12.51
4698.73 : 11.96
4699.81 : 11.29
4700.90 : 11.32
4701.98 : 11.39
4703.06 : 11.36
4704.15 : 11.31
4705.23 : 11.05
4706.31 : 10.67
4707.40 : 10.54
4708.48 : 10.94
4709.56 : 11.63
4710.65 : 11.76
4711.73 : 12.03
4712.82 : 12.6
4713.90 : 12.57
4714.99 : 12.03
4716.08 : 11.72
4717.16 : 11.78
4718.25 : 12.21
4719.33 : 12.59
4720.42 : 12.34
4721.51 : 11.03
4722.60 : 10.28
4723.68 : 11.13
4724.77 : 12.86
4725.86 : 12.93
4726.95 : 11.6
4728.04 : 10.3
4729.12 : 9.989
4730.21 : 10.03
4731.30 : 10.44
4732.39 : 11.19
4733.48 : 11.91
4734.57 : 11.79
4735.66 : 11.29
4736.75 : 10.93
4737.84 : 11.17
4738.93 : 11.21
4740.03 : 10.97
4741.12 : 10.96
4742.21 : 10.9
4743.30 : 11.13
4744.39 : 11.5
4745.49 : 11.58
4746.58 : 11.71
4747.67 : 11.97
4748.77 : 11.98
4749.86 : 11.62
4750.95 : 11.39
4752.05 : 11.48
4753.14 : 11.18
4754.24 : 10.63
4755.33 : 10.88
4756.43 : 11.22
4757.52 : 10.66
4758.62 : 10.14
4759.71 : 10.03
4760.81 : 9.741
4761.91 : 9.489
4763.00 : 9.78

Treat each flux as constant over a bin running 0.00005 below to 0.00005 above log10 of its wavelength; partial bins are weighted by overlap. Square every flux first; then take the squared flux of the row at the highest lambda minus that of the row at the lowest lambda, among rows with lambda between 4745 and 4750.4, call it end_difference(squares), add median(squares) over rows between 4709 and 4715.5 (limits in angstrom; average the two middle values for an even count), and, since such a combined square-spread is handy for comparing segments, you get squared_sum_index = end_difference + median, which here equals 146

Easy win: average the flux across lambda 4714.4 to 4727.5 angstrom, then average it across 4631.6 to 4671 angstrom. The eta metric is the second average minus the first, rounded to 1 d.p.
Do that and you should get -0.3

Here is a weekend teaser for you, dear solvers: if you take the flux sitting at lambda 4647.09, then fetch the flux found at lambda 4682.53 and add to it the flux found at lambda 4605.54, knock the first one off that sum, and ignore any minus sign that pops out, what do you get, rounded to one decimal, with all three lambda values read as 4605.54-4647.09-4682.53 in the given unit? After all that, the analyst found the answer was 12.6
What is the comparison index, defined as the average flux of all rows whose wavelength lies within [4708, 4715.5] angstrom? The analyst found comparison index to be 11.9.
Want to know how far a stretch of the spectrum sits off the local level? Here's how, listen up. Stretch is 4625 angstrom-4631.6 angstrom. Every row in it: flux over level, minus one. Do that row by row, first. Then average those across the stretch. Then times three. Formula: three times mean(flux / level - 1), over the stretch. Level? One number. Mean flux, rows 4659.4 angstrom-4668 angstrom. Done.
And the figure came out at 0.25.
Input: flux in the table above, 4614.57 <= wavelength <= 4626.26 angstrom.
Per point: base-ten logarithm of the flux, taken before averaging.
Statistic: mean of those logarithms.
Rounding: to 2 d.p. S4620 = 1.08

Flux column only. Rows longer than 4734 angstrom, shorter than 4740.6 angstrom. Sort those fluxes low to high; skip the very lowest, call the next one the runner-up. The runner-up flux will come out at 10.97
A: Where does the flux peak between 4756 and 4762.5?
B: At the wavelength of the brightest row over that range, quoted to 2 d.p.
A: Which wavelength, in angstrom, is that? 4756.43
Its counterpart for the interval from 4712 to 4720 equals 4712.82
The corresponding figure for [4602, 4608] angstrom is 4607.66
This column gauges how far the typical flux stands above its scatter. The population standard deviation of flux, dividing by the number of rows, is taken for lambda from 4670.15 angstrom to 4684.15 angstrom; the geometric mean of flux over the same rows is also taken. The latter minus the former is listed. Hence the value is 11.3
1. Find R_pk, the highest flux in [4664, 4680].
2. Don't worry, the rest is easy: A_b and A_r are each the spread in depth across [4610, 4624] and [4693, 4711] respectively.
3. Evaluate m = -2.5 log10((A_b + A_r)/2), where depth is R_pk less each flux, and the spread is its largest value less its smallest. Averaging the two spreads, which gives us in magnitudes -0.8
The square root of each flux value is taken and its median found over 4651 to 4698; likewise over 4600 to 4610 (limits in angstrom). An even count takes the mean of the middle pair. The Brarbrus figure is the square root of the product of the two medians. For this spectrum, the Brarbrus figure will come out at 3.47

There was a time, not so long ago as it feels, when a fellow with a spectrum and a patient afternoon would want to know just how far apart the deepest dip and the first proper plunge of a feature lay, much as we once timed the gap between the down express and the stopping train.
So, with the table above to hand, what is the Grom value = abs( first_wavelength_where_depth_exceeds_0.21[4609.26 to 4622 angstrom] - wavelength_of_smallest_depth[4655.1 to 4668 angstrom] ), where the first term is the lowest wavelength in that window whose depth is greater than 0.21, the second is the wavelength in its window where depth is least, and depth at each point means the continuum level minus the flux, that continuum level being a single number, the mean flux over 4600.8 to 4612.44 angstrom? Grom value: 37.4 angstrom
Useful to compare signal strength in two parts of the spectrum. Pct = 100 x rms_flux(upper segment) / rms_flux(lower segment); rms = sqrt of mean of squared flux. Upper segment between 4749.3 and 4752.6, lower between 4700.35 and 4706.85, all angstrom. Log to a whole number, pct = 103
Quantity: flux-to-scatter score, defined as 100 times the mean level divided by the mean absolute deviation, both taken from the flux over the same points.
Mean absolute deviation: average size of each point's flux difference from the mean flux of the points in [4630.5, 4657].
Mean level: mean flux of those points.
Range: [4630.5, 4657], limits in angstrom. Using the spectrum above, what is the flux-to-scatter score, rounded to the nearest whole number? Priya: 1741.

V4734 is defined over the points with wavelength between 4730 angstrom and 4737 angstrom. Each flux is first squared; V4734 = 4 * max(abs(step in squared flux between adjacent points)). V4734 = 67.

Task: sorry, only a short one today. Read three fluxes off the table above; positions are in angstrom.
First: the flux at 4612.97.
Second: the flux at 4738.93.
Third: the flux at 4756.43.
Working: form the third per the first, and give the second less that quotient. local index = 10.3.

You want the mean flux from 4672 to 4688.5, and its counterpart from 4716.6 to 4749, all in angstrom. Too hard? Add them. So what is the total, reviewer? 23.3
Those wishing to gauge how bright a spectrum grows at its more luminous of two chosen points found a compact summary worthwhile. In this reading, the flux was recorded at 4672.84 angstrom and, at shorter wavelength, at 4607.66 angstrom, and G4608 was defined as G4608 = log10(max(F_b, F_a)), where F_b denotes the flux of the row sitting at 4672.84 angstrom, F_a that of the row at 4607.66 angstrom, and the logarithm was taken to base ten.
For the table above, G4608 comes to 1.09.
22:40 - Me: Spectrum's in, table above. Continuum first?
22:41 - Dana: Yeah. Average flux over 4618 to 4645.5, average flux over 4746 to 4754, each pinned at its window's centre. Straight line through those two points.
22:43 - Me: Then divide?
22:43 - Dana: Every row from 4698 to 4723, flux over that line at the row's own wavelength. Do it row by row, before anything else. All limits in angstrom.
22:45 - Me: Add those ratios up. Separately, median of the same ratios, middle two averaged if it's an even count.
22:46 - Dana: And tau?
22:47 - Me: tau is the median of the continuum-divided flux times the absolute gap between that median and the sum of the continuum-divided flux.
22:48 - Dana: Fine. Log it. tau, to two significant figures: 22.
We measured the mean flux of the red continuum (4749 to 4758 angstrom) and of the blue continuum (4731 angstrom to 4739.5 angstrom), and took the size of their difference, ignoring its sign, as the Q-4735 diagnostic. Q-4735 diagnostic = 0.1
